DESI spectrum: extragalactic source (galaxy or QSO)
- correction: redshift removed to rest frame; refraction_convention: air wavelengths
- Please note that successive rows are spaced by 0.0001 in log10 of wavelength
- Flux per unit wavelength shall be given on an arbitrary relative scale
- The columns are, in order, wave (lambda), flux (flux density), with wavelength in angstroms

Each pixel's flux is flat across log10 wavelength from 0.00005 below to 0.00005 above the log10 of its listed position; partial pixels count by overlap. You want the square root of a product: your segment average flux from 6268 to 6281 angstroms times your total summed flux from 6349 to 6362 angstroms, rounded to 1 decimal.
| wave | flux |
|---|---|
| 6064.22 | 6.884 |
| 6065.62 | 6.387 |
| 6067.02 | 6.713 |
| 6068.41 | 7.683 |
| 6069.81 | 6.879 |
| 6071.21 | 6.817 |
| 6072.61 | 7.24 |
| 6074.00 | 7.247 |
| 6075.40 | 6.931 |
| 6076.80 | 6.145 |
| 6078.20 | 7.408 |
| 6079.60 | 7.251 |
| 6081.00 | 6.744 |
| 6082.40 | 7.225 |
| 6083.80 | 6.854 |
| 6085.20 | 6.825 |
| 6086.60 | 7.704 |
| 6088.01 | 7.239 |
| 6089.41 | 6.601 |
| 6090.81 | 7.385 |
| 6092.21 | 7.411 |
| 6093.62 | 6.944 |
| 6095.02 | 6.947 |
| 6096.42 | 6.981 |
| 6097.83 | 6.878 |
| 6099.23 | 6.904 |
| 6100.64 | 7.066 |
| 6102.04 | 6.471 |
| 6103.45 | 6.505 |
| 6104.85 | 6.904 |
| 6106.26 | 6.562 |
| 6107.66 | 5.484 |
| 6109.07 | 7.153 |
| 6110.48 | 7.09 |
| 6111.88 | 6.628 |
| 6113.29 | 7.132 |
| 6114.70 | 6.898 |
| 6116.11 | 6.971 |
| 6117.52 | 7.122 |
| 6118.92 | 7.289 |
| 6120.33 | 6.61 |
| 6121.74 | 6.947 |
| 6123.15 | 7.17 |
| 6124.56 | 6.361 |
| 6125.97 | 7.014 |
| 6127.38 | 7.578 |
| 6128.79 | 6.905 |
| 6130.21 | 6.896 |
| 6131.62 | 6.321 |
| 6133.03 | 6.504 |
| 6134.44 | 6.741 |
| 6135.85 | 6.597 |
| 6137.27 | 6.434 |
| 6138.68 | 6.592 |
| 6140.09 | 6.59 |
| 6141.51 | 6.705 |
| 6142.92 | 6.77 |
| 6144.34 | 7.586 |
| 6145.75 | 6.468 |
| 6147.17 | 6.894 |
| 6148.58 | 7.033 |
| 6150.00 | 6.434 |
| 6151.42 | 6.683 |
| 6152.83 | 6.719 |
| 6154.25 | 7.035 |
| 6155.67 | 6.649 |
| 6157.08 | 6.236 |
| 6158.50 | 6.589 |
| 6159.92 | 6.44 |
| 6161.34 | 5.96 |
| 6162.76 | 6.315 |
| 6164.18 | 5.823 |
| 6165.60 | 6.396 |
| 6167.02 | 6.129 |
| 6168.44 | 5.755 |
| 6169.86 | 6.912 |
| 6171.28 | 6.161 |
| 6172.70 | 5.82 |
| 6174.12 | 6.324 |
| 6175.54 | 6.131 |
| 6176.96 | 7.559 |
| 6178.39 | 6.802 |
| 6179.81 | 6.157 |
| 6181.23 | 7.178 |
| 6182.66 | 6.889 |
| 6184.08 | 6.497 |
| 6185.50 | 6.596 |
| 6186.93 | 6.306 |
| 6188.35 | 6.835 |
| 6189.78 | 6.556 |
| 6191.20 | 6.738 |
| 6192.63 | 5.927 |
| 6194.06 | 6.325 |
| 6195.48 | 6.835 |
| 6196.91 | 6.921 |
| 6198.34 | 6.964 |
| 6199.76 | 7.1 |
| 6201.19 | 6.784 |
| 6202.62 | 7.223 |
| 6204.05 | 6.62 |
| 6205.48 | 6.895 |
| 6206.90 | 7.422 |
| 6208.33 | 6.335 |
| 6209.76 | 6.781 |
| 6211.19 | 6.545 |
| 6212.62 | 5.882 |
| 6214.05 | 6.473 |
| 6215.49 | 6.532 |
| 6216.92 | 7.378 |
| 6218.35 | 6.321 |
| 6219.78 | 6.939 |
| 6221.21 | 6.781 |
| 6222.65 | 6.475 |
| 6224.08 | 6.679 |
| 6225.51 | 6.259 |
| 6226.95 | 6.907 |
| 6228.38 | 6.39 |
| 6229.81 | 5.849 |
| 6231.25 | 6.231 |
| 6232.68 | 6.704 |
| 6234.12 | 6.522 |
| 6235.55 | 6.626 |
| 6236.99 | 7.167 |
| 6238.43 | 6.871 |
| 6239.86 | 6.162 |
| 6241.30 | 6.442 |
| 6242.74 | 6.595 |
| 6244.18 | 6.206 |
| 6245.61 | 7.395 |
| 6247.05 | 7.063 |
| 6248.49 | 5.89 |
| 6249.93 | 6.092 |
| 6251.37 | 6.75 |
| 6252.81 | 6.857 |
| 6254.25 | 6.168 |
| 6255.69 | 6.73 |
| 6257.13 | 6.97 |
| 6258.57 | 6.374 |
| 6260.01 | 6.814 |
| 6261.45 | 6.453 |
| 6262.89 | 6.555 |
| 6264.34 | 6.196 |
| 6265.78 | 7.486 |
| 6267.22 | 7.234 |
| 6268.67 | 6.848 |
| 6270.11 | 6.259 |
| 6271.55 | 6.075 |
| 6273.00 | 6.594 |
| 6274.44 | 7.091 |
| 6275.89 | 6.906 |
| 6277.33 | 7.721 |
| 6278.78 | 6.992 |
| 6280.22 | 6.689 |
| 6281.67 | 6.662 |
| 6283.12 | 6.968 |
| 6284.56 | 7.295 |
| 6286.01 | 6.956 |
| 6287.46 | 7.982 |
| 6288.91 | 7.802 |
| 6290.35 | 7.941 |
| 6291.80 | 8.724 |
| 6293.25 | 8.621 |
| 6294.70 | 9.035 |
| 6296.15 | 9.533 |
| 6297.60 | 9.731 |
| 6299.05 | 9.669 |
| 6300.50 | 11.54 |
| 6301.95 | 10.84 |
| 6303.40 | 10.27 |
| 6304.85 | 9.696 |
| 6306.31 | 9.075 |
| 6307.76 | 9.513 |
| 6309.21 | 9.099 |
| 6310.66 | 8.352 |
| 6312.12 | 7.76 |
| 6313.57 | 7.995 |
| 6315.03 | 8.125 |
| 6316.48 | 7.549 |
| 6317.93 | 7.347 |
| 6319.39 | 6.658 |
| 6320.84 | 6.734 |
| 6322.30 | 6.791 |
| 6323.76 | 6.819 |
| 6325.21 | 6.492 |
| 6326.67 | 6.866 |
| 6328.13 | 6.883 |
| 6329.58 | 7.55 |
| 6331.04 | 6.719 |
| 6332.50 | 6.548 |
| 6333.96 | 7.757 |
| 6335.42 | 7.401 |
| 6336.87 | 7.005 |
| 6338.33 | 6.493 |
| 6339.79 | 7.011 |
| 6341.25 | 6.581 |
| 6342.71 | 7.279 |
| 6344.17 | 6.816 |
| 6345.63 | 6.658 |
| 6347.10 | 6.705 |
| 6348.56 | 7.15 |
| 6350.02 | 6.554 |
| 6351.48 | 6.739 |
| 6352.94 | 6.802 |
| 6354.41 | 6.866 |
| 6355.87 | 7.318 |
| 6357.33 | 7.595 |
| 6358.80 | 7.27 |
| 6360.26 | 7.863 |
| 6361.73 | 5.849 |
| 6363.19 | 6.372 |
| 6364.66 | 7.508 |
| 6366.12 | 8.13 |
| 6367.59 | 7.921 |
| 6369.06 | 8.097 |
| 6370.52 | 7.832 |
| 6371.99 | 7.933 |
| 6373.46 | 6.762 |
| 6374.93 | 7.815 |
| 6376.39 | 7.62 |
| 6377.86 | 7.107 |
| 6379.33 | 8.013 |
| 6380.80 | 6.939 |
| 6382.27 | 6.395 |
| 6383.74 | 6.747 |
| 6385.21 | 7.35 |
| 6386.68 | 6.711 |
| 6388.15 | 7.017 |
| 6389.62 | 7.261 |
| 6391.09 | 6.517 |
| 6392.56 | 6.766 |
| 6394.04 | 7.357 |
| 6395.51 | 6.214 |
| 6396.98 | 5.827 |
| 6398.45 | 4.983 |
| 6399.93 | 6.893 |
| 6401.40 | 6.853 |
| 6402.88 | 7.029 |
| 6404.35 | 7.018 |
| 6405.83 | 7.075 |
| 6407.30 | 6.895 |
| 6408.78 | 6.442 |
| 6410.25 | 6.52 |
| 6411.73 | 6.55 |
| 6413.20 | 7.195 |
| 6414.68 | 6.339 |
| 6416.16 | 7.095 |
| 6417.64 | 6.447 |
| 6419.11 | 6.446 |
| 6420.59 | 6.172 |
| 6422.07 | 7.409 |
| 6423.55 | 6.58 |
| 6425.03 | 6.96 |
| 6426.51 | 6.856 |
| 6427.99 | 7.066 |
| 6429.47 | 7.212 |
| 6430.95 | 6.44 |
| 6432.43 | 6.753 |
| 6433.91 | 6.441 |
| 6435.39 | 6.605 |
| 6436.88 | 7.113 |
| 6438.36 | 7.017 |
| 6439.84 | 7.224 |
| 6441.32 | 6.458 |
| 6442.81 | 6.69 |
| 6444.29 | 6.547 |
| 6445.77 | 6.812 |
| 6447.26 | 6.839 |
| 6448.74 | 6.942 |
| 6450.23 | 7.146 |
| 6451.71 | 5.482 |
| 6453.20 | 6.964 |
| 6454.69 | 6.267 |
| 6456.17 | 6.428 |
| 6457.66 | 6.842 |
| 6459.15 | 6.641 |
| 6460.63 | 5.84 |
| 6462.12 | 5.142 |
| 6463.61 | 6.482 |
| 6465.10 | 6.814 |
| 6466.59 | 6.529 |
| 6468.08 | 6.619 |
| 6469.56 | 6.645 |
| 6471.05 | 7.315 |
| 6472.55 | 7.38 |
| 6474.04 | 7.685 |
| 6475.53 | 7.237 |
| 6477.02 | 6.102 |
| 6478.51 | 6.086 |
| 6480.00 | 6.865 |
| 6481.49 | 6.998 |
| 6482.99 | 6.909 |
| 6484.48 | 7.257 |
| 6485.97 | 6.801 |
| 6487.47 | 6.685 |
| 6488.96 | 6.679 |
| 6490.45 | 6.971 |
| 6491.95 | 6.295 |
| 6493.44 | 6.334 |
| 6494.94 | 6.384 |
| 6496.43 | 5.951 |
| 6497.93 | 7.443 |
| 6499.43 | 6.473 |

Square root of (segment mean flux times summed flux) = 20.7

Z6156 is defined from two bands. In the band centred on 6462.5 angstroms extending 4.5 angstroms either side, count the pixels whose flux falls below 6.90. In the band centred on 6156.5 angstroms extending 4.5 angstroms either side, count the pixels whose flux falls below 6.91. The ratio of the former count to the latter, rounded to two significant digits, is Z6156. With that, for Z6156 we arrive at 1.2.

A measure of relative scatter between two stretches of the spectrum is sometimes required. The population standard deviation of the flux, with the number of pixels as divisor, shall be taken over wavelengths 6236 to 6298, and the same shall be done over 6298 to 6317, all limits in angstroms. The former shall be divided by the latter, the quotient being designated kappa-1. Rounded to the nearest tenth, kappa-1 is 0.8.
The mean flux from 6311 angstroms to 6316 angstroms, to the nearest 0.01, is 7.96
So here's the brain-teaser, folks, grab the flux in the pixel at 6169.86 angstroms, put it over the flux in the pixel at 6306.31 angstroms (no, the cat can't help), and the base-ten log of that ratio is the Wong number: -0.12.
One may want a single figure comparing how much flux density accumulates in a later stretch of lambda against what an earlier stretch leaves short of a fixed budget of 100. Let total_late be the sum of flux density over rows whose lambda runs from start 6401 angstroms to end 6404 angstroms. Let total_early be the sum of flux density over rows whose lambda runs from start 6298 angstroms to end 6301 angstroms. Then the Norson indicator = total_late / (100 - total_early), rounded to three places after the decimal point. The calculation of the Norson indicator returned 0.176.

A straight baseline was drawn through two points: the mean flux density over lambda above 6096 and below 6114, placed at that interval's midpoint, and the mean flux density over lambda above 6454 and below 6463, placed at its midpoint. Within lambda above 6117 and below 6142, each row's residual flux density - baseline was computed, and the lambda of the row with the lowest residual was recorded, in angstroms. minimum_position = 6131.62 angstroms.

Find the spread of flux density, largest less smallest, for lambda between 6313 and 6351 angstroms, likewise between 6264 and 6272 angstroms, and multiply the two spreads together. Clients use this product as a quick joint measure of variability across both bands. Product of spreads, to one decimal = 2.3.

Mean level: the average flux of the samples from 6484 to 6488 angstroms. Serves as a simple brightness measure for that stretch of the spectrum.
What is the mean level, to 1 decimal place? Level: 6.9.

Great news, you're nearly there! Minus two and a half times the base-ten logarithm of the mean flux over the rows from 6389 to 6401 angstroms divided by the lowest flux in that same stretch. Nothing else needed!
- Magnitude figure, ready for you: -0.285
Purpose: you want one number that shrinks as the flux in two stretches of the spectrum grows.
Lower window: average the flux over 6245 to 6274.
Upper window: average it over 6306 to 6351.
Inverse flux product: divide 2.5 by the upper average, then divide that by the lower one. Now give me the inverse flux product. 0.052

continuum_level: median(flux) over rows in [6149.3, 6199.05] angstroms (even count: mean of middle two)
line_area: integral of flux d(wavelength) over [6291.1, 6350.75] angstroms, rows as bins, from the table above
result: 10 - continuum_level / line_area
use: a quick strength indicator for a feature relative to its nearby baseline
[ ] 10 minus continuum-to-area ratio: 9.99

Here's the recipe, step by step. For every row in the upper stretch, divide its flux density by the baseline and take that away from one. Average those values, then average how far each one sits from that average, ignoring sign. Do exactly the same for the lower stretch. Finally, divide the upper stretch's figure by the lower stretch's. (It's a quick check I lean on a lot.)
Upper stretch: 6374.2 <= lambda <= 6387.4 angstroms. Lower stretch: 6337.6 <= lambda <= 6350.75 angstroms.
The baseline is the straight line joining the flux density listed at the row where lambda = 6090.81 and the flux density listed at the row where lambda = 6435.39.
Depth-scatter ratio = 2.0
